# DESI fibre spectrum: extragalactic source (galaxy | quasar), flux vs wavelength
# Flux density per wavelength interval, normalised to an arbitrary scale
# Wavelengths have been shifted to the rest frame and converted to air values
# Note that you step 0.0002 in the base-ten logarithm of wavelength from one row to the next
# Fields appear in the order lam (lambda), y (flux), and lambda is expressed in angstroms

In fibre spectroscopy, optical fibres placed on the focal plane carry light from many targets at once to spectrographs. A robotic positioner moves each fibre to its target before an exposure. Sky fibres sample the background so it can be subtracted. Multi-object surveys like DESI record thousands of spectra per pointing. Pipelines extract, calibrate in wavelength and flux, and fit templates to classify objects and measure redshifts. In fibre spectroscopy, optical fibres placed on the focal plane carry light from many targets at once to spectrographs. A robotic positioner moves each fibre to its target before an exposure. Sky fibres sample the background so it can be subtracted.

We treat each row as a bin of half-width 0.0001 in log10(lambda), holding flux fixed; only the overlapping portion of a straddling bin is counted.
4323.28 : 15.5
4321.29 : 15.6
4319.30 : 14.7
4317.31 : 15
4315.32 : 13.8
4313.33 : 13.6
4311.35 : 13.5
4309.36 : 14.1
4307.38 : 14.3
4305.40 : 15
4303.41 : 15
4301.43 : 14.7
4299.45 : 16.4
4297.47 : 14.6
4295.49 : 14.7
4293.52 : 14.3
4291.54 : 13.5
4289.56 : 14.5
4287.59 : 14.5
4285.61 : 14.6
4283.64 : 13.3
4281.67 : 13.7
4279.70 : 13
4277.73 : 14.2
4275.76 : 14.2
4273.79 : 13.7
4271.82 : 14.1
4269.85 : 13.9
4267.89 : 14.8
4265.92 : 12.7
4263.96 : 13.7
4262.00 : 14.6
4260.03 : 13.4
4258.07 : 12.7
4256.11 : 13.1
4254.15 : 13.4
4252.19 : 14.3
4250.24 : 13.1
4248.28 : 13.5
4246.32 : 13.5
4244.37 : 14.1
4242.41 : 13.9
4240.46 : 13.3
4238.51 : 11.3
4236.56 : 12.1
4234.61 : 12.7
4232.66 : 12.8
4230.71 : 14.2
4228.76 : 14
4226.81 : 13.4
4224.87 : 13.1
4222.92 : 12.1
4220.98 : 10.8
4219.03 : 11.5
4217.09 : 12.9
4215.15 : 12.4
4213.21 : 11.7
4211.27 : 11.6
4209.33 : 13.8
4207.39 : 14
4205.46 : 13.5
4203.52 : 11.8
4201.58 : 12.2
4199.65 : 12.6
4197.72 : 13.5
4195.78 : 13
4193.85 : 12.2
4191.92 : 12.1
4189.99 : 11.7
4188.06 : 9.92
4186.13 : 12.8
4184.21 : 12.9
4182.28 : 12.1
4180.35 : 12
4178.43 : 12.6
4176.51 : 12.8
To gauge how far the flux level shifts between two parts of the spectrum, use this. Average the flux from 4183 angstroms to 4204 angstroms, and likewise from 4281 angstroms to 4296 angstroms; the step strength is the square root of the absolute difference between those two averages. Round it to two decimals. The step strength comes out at 1.37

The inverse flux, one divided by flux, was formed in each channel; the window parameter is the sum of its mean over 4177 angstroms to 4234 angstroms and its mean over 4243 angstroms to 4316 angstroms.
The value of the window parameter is 0.152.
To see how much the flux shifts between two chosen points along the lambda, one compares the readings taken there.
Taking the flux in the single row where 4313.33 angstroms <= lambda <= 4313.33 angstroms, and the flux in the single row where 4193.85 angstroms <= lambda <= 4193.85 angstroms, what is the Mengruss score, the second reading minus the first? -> -1.40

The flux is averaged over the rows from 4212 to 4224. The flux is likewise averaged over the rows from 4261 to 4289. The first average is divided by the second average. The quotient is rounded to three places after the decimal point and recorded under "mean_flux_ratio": 0.854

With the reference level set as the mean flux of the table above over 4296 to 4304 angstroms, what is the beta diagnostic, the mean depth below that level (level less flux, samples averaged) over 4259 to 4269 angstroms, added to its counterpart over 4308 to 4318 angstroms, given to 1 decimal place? 2.5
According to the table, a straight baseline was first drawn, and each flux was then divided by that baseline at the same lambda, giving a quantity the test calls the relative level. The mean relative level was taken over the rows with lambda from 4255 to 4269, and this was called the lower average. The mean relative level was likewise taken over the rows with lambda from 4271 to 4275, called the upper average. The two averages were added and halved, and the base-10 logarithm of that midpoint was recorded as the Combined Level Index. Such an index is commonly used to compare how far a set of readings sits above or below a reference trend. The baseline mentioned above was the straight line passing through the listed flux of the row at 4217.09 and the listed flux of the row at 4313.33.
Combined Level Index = 0.015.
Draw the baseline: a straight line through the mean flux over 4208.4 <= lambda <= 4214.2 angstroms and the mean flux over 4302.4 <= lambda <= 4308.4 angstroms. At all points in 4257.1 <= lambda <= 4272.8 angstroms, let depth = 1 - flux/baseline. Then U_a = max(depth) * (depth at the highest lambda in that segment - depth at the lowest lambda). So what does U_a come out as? -0.0059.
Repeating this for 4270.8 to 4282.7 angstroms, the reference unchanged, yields 0.0036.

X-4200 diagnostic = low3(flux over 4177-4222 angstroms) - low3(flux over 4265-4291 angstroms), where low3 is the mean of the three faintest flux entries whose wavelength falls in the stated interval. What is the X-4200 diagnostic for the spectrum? -2.3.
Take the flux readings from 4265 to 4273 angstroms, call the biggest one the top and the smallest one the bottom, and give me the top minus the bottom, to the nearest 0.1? 2.1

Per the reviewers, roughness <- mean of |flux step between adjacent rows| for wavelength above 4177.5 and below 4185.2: 0.5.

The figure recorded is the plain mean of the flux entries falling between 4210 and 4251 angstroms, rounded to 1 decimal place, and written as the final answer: 12.8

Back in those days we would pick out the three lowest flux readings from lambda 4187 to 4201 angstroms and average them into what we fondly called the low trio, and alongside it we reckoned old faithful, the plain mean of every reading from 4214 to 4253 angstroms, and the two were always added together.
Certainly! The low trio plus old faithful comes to 24.2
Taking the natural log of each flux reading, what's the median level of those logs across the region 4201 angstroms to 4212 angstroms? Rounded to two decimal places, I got 2.55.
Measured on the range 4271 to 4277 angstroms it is 2.65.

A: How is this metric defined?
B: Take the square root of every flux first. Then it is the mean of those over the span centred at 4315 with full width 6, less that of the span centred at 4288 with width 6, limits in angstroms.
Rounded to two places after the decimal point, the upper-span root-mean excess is -0.05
